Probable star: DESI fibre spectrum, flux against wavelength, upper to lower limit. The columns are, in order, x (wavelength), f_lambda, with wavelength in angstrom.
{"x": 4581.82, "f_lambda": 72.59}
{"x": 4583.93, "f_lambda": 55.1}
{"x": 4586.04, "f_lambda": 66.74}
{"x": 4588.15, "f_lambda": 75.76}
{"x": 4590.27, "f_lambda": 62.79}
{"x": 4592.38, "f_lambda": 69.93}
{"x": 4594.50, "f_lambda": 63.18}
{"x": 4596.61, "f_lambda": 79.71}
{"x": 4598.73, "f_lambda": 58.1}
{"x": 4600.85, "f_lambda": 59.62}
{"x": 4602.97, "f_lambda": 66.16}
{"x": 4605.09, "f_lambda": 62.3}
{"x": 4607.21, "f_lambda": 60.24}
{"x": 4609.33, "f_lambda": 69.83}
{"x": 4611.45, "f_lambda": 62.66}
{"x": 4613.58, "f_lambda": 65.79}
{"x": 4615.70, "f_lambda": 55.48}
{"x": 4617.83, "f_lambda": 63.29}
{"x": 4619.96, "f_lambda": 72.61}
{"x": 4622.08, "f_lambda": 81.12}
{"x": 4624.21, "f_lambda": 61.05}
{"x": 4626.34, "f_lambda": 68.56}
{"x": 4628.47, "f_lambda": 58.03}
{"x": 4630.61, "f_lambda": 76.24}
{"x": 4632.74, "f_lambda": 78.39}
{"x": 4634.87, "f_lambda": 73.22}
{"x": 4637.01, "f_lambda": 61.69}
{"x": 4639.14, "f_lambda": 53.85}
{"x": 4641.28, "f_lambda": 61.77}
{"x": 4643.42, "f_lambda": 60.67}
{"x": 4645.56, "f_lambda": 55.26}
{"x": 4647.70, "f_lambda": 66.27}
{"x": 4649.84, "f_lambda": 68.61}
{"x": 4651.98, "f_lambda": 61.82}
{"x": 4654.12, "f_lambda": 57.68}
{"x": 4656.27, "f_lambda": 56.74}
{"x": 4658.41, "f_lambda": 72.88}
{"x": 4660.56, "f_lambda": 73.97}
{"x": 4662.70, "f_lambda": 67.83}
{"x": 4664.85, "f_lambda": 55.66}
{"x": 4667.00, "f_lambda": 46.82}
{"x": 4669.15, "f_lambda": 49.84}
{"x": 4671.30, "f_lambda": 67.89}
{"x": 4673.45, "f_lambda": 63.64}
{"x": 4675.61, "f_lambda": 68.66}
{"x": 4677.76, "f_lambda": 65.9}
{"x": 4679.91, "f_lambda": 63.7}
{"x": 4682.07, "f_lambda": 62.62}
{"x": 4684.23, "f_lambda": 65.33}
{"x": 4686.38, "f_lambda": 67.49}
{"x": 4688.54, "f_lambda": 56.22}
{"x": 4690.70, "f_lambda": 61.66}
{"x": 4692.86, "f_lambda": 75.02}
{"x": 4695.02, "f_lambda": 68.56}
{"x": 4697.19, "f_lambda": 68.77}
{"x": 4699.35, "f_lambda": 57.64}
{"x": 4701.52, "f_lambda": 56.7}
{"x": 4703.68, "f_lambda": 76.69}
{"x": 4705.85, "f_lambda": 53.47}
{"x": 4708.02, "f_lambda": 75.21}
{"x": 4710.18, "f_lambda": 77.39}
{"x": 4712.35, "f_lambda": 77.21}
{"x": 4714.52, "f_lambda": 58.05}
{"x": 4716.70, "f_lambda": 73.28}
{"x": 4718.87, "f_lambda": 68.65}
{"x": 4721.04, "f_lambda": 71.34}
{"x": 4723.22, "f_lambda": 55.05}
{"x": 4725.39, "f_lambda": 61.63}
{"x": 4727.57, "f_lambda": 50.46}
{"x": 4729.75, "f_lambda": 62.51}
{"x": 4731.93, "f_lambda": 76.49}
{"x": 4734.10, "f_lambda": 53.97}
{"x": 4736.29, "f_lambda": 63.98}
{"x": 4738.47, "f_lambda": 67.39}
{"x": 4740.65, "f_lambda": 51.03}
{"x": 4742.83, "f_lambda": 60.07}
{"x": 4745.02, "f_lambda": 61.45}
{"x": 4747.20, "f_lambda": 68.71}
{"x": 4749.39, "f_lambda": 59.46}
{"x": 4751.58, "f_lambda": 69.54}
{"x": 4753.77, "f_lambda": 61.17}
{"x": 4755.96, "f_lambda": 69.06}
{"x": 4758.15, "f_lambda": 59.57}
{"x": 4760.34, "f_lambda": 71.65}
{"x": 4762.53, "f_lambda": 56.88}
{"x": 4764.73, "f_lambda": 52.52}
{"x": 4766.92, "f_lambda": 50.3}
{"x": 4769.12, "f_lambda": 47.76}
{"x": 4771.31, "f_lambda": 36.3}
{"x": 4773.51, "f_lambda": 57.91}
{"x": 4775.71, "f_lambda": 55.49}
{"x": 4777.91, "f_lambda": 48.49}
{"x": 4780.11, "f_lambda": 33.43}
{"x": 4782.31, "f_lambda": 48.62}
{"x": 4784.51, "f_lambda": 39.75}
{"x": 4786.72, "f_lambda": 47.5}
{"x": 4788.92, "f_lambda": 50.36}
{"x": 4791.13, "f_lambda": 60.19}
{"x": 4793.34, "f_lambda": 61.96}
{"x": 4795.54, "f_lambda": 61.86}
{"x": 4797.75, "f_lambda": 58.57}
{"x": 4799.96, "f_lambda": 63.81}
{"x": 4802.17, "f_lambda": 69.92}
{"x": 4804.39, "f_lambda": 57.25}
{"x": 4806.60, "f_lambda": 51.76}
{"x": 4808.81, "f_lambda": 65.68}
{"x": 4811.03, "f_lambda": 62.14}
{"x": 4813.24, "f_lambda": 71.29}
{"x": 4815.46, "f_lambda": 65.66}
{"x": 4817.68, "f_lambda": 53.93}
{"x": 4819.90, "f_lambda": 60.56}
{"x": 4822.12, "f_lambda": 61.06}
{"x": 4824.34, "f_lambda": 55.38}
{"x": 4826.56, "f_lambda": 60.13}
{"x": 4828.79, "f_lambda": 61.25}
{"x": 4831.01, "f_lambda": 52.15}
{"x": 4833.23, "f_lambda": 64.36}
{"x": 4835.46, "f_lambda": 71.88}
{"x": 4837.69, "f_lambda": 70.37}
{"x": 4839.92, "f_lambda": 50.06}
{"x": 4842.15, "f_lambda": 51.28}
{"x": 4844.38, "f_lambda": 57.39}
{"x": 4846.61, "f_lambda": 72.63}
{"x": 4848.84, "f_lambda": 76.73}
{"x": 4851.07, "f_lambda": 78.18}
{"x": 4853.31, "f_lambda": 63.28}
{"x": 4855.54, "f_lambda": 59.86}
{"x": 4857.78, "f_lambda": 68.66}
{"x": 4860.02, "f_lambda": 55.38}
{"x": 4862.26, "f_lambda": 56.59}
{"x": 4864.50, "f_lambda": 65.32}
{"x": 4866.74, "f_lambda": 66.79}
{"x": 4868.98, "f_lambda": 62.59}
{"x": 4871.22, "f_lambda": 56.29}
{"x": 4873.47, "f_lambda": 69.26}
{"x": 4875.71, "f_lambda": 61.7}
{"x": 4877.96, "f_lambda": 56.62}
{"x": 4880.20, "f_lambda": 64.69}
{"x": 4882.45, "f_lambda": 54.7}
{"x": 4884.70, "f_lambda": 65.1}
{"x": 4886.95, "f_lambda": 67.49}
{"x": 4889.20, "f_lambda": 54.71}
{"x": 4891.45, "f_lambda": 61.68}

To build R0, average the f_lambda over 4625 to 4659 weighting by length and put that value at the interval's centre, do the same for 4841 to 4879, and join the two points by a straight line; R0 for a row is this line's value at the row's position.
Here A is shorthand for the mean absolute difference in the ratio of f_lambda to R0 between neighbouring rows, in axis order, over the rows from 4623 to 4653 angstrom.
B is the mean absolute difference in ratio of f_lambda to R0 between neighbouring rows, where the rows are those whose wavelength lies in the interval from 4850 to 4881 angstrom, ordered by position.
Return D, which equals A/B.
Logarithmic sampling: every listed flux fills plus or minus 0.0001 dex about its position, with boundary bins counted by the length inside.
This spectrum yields 1.00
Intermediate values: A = 0.12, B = 0.116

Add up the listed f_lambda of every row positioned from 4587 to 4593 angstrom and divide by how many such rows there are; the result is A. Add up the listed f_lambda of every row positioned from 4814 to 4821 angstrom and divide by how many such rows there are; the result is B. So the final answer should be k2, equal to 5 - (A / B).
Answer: 3.84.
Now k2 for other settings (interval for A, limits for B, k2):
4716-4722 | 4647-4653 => 3.92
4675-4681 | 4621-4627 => 4.06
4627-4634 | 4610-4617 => 3.84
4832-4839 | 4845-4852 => 4.09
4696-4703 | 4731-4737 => 4.06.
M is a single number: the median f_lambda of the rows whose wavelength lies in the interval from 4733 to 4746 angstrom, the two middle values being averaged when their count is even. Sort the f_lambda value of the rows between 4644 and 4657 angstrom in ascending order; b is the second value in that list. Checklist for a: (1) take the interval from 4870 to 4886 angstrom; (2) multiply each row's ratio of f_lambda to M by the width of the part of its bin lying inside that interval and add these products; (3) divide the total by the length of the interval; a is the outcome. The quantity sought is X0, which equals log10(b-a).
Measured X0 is 1.75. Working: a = 1.01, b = 56.74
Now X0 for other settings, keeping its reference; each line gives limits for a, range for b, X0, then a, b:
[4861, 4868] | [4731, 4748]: 1.72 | 1.03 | 53.97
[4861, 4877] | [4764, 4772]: 1.67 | 1.03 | 47.76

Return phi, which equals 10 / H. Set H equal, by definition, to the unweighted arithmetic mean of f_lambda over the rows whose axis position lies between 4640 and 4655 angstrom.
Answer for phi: 0.162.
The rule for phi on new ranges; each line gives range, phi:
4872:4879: 0.160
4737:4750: 0.163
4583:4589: 0.152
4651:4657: 0.170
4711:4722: 0.143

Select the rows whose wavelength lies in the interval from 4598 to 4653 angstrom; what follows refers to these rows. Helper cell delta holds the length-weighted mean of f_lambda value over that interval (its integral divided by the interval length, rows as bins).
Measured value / 65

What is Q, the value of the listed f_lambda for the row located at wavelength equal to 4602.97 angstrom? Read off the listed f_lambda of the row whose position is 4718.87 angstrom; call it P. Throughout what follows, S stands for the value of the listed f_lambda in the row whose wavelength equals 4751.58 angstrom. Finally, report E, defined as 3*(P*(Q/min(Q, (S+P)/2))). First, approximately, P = 68.65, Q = 66.16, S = 69.54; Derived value 206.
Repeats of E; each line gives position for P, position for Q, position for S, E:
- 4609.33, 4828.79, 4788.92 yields 214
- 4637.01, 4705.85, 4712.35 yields 185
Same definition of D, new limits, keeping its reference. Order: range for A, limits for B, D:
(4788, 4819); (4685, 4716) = 0.66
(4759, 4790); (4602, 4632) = 0.99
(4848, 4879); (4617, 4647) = 0.79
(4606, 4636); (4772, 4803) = 1.38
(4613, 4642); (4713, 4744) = 0.88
